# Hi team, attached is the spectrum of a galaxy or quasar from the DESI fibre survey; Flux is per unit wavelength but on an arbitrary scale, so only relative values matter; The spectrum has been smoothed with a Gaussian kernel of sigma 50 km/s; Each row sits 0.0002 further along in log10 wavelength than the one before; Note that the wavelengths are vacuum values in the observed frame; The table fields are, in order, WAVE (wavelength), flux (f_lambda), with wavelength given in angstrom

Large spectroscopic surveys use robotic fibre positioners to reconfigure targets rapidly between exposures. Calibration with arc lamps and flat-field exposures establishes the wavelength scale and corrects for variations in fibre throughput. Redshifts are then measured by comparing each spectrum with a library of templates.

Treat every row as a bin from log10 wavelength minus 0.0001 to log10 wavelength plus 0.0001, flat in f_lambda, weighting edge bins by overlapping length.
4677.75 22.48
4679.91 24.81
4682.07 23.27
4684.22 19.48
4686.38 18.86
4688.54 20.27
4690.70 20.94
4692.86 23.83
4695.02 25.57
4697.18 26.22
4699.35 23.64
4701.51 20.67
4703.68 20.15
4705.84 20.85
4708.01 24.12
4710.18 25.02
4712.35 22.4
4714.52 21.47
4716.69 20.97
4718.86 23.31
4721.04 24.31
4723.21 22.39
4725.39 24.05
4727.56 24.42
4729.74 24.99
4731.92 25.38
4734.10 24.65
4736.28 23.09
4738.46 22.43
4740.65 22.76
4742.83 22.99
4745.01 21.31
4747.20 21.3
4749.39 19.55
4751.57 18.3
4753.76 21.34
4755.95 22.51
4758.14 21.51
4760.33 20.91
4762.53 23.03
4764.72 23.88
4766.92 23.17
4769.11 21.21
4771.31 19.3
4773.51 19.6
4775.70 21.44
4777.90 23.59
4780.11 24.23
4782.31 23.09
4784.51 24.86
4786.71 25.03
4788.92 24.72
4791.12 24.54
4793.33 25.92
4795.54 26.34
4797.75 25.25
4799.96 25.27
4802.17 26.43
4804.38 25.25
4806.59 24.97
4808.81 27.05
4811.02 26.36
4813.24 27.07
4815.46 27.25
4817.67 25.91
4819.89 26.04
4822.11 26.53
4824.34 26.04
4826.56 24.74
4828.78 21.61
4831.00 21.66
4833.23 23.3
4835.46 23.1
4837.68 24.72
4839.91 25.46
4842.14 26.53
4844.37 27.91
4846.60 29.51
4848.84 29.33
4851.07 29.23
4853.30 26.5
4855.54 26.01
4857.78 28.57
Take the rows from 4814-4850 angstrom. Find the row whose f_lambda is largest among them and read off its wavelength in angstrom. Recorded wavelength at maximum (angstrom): 4846.60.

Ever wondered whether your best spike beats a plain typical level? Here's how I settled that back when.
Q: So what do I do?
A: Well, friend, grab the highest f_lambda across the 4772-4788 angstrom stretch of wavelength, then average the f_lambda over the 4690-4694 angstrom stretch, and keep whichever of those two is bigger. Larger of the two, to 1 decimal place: 25.0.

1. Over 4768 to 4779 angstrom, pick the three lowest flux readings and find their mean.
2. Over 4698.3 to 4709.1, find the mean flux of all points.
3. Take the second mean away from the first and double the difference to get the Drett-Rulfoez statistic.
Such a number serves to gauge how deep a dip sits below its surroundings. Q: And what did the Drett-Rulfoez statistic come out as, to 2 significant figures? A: -3.7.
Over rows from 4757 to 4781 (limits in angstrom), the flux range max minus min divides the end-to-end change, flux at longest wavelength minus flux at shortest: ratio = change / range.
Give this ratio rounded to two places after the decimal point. 0.55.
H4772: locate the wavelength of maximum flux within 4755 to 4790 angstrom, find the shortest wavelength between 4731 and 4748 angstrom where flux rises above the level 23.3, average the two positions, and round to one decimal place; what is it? 4759.3 angstrom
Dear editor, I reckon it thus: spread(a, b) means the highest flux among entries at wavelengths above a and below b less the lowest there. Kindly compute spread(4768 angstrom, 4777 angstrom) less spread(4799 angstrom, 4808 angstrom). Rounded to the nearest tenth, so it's 0.7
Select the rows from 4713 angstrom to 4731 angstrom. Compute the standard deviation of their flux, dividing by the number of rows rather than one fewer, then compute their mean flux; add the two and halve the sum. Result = 12.3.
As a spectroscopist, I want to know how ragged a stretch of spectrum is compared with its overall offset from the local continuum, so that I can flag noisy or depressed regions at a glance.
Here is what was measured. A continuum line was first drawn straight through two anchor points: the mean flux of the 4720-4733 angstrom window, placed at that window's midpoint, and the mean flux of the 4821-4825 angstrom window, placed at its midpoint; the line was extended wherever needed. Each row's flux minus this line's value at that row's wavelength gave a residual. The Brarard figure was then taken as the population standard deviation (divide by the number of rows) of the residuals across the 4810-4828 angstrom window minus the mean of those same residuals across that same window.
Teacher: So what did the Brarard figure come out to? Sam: 0.8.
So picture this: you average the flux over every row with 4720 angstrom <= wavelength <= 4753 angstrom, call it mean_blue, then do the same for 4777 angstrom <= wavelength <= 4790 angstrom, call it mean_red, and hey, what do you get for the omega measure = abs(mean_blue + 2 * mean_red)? 71.3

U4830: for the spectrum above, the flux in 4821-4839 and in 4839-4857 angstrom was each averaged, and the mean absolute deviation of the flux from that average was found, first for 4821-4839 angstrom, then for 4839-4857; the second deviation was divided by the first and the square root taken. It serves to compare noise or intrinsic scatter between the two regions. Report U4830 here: 1.0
